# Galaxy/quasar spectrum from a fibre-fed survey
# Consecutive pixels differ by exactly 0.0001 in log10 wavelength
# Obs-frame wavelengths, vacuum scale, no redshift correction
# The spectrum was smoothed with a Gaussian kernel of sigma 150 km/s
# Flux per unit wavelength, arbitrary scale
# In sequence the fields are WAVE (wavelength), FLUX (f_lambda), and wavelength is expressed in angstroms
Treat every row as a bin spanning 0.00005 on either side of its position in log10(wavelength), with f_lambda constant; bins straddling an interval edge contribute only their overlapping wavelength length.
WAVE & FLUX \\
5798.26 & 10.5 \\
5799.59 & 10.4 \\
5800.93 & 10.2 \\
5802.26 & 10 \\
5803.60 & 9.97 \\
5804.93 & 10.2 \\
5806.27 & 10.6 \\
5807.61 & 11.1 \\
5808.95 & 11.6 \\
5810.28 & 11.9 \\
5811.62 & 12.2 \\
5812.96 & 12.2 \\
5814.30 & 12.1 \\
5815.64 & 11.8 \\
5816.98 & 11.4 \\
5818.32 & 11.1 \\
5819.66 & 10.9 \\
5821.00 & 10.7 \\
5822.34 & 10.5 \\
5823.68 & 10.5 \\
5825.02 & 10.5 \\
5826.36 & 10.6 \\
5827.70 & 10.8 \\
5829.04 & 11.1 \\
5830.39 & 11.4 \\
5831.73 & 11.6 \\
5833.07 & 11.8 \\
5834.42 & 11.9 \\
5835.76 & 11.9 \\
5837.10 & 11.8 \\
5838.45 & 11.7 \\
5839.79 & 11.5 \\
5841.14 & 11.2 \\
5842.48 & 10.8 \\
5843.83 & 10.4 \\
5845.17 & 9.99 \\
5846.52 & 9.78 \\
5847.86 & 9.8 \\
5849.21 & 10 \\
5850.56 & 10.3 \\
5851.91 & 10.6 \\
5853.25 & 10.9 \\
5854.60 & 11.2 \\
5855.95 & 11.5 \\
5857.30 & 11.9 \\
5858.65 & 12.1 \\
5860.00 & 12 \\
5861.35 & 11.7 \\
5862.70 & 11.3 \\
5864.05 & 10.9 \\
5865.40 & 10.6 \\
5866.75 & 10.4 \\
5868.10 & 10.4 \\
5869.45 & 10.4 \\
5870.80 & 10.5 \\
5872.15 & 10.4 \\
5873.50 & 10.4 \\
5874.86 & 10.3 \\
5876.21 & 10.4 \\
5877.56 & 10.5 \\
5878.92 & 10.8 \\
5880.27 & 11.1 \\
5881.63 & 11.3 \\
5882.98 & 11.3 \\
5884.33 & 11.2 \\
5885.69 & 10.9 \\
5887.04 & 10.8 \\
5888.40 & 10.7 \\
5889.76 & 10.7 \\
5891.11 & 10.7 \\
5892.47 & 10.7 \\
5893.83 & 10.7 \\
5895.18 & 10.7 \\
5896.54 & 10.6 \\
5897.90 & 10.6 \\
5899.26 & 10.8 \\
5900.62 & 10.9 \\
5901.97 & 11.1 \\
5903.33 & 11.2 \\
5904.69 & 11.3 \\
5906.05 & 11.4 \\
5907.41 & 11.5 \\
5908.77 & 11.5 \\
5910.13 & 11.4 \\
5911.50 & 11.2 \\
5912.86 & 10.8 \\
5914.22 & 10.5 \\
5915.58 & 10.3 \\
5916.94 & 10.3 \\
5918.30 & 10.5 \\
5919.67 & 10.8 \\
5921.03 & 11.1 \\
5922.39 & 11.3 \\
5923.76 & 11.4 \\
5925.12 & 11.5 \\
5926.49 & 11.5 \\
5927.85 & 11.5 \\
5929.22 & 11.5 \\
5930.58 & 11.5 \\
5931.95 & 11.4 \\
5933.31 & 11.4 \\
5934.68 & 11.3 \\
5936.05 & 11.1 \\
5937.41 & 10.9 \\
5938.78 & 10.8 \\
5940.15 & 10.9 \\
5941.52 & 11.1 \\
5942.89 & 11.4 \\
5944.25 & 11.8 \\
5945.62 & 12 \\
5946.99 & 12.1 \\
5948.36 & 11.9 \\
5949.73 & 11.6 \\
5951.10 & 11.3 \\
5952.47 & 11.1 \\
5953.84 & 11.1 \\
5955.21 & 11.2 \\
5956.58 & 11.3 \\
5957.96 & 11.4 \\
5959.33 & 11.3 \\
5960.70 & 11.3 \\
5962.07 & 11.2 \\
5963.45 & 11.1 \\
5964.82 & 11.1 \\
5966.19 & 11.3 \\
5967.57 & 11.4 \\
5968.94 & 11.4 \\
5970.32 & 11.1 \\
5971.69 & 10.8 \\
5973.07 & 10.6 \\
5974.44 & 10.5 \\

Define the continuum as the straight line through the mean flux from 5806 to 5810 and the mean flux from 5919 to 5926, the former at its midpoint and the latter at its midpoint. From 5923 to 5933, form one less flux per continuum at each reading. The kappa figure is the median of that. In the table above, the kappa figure -0.02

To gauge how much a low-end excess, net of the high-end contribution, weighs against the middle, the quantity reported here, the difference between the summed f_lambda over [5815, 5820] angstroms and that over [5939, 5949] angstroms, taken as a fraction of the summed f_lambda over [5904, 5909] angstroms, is -0.79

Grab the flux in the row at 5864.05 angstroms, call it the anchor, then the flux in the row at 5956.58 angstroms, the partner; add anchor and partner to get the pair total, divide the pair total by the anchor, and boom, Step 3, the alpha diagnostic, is 2.04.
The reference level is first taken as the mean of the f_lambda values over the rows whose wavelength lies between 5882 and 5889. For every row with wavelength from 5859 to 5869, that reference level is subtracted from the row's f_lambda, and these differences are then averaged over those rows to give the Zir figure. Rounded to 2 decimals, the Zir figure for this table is 0.06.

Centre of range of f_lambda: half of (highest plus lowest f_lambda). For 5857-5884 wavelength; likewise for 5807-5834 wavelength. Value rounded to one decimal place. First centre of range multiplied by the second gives 127.1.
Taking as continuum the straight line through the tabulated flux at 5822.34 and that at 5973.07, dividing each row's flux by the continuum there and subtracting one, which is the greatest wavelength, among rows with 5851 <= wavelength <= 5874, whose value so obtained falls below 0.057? 5873.50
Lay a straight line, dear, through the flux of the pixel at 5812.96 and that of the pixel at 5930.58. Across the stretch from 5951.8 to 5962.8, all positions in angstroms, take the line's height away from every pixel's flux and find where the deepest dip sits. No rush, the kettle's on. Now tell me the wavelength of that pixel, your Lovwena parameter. 5952.47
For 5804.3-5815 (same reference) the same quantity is 5804.93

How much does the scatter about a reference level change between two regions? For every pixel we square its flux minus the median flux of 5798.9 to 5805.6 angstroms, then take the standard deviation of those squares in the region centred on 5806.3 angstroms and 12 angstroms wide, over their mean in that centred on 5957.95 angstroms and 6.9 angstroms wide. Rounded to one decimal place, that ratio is 1.2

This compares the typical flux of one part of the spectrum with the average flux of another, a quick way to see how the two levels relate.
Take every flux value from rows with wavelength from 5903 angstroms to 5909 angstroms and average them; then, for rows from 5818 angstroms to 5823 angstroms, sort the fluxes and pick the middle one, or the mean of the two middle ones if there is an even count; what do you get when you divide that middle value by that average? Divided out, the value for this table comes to 0.949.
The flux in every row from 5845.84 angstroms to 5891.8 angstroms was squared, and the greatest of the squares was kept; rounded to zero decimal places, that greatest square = 146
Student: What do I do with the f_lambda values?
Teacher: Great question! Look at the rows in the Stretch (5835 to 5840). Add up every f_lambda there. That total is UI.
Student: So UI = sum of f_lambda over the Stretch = 46.9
